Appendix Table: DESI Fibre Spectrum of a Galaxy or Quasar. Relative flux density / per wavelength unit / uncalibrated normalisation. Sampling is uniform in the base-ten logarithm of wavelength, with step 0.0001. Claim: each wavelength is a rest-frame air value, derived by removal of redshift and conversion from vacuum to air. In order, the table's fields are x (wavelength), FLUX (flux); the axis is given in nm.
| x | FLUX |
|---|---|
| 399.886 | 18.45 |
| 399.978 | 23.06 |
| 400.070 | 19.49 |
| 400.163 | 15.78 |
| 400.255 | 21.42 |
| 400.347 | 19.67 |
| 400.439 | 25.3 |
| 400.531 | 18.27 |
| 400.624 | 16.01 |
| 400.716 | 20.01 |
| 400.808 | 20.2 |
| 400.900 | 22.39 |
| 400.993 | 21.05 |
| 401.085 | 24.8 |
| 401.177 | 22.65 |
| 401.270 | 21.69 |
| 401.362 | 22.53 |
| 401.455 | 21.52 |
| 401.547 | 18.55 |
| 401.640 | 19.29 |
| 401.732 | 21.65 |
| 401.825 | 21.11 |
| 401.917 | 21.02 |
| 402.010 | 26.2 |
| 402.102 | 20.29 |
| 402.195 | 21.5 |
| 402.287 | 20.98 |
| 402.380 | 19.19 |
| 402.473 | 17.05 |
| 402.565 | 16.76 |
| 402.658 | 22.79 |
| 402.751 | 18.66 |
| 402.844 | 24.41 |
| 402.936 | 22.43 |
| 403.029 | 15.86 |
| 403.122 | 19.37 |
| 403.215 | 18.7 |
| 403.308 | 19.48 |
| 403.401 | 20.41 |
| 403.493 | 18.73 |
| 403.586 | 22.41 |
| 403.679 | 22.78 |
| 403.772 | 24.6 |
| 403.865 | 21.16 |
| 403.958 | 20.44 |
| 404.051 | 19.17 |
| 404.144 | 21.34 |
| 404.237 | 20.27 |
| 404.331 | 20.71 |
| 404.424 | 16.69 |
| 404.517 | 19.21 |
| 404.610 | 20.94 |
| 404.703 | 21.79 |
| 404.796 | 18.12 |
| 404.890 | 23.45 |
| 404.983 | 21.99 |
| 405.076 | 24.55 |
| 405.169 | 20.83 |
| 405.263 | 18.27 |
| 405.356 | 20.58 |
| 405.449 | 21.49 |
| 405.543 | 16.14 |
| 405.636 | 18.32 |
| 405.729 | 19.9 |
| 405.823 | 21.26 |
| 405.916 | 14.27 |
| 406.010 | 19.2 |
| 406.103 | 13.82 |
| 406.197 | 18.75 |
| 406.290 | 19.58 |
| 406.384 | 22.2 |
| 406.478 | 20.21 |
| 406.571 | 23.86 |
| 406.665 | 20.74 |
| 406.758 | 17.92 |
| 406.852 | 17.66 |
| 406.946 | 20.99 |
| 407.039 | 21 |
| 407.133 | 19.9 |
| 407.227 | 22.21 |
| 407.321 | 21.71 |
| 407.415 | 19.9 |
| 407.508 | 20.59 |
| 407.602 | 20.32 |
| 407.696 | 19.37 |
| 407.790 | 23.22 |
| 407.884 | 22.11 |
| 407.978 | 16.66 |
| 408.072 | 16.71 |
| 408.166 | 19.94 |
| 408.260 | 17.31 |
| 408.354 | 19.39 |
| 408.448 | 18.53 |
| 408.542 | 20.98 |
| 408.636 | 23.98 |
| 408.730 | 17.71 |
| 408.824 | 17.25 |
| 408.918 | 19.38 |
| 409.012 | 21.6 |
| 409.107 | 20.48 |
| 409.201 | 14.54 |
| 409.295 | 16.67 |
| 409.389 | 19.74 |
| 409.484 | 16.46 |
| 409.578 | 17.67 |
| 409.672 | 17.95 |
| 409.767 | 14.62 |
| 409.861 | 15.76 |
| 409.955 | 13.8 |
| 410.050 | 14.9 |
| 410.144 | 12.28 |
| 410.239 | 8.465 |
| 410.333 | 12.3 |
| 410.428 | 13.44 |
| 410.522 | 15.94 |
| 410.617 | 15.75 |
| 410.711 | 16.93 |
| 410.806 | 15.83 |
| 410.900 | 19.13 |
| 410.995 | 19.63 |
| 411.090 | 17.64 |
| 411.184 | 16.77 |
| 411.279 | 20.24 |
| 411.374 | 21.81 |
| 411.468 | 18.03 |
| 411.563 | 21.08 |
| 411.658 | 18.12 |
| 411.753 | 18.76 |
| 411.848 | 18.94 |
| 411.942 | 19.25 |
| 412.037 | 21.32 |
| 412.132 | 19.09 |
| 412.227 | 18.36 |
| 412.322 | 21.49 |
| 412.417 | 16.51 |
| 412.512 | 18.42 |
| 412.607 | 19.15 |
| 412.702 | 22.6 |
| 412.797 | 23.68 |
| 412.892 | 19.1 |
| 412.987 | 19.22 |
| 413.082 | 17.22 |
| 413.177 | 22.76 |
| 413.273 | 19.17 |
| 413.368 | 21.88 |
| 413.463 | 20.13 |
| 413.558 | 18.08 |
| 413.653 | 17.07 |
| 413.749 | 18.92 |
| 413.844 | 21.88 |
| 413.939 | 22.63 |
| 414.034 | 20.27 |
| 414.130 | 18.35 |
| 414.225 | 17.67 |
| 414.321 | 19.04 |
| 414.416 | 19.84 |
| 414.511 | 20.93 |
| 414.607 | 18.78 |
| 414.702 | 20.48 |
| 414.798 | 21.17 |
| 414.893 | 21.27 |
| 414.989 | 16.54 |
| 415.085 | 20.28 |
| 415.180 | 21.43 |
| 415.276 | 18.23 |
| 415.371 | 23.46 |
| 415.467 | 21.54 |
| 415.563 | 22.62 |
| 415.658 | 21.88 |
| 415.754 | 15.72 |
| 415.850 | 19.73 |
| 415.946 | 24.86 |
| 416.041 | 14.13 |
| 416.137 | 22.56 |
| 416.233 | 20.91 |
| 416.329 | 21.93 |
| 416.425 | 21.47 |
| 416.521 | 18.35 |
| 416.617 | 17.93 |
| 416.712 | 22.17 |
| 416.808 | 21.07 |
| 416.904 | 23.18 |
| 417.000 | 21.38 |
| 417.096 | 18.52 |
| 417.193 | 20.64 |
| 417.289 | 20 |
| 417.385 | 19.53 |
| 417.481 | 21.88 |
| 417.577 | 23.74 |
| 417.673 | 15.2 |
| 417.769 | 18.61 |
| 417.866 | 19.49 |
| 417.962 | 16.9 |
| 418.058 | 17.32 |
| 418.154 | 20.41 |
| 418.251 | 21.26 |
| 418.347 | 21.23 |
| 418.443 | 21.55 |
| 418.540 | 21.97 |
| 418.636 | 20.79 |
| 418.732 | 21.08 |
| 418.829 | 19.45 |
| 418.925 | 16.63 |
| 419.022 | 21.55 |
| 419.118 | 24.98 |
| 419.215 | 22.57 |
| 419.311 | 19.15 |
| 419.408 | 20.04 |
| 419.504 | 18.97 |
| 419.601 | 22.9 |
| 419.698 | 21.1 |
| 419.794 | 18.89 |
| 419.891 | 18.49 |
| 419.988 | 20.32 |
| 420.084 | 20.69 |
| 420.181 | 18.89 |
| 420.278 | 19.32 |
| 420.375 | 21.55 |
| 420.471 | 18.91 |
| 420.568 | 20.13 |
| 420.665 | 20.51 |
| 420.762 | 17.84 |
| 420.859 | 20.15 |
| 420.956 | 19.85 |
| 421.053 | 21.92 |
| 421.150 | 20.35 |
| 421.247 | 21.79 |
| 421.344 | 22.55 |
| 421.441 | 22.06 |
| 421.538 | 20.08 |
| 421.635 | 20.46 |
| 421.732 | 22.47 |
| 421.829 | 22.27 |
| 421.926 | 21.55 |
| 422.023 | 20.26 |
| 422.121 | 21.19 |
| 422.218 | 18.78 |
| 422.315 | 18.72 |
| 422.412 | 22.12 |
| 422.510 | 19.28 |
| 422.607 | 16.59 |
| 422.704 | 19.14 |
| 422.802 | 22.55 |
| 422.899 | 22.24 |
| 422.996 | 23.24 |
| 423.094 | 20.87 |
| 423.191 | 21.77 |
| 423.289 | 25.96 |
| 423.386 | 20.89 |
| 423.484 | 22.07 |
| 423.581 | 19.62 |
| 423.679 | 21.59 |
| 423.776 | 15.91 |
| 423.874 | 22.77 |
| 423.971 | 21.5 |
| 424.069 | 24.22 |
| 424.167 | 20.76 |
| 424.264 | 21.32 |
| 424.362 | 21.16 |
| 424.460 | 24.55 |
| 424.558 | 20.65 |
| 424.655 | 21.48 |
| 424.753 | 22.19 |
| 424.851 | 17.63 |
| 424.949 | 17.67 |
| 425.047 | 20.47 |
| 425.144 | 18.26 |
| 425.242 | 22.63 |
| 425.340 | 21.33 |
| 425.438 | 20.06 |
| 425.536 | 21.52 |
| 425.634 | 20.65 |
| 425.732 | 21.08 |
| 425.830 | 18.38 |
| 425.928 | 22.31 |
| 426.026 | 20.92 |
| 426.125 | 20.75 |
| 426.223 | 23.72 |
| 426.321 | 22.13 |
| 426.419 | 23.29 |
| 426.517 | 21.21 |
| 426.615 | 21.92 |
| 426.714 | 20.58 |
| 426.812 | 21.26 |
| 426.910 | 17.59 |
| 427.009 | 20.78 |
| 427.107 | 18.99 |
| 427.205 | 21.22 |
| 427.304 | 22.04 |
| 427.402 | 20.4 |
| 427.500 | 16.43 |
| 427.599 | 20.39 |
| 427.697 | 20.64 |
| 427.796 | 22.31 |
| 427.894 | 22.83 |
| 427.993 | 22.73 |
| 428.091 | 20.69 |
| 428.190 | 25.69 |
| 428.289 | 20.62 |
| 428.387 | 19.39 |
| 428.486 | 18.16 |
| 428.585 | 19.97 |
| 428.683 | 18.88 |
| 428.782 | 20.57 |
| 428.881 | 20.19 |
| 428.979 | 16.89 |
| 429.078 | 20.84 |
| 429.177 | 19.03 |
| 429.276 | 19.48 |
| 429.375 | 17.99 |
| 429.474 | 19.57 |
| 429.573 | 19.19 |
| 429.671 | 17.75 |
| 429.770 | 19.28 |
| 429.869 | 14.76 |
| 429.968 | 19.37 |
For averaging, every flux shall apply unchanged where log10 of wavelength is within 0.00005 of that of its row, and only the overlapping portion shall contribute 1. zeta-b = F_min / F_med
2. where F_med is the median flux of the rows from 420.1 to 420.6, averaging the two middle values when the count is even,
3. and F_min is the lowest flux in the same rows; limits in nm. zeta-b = 0.98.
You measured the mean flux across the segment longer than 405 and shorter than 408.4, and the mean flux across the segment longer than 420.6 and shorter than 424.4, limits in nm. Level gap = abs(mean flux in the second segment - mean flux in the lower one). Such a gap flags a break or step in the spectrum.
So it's 1.2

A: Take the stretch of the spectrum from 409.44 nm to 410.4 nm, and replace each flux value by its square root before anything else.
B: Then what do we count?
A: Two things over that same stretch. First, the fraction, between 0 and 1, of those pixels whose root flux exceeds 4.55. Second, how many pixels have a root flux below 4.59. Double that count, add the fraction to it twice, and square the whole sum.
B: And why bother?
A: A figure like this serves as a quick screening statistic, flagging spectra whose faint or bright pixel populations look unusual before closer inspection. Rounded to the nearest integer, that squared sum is 400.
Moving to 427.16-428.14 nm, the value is 121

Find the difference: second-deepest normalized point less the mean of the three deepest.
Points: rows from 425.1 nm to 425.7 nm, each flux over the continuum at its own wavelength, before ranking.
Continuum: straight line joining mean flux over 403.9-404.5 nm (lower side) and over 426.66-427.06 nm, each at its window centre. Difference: 0.020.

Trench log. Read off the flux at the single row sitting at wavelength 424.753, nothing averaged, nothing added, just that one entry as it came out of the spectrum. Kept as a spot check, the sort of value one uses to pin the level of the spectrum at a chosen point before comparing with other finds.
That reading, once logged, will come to 22.19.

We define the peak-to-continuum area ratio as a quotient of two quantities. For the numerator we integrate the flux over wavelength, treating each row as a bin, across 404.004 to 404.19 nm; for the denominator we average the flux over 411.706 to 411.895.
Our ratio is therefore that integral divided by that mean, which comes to 0.200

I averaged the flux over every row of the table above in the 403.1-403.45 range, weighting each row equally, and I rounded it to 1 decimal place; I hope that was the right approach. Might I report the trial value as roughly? 19.5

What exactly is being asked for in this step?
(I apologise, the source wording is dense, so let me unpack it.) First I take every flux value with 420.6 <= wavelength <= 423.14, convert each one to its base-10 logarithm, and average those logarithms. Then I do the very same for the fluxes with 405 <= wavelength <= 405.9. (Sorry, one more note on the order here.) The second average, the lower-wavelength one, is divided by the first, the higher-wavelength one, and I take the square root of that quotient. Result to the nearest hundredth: 0.99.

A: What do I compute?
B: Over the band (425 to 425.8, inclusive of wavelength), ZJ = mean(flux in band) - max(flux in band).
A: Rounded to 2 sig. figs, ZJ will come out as -1.9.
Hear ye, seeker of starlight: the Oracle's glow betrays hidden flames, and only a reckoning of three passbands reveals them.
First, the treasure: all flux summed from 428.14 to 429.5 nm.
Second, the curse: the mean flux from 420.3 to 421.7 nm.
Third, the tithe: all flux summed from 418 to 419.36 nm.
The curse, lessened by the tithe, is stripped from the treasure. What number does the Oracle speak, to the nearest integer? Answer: 547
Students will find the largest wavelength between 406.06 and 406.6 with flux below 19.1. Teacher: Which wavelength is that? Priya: 406.197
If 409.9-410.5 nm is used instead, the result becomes 410.428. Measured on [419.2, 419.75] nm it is 419.504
